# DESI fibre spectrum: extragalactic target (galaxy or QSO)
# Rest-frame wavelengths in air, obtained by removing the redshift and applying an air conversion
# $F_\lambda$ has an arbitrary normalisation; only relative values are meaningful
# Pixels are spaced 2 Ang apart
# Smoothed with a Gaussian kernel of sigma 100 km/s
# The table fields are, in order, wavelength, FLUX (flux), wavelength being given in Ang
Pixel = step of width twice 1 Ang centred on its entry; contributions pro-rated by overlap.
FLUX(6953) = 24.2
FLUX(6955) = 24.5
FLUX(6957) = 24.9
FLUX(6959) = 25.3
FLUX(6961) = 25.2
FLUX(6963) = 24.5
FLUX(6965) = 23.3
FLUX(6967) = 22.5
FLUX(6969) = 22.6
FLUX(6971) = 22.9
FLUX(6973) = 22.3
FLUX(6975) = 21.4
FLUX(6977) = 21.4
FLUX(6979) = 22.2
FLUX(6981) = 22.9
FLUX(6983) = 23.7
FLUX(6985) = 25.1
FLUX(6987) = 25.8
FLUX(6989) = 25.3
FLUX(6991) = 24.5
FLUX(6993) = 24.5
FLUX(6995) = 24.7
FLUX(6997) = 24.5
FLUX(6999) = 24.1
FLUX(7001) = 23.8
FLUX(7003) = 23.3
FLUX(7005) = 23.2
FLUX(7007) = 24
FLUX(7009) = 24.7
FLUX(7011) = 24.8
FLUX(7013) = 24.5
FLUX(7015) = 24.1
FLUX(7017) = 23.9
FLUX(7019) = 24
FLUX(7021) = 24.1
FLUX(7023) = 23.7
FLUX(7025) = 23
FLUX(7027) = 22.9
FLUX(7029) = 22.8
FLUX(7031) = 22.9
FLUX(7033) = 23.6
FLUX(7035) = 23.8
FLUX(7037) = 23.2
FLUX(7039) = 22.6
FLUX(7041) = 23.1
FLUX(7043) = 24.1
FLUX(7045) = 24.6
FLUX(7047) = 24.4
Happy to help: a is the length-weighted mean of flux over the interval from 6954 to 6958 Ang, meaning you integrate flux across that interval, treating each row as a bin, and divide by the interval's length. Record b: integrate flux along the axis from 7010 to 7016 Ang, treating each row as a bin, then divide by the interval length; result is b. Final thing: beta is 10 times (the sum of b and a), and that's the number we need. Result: 492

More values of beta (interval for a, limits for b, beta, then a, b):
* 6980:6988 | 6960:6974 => 477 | 24.4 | 23.3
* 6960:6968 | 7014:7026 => 477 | 23.9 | 23.8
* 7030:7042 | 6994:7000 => 476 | 23.2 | 24.4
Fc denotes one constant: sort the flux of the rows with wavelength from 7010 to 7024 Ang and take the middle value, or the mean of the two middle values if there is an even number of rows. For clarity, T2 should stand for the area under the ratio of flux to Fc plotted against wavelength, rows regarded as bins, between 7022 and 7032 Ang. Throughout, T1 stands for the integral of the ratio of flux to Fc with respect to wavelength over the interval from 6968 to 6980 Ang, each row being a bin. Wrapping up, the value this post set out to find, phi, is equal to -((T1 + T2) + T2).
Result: -30.2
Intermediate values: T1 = 11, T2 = 10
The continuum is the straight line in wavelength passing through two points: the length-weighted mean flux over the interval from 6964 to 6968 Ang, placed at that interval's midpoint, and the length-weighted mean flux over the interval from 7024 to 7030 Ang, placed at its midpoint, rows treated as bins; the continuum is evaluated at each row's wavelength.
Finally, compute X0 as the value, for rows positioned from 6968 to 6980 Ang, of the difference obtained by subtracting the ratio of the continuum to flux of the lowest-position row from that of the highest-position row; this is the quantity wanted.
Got 0.02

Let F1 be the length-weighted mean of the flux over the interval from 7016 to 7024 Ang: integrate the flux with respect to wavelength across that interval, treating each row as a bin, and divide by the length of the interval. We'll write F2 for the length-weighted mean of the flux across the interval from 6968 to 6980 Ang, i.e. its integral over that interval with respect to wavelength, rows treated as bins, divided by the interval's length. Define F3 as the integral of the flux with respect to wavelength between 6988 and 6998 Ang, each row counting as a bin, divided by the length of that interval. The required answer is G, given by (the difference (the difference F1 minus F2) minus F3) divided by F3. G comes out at -0.93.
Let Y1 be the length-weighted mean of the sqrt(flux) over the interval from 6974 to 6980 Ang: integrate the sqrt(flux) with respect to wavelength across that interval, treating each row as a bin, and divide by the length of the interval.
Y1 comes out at 4.65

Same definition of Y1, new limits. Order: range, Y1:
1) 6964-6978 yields 4.73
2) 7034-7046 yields 4.85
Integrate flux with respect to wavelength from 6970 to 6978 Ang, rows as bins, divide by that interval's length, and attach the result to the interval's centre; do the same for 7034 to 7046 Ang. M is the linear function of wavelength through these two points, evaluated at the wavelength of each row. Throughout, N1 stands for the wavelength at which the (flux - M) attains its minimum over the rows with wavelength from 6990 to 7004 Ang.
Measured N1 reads 7003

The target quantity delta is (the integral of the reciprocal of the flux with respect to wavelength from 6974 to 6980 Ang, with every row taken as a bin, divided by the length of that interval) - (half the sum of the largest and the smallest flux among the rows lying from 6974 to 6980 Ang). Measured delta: -21.8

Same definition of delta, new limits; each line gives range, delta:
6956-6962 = -25.1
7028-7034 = -23.2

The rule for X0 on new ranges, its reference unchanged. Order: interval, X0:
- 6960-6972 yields 0.09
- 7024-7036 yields -0.03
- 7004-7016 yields -0.04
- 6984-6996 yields 0.01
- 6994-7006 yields 0.06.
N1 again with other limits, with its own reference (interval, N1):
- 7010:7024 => 7023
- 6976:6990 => 6977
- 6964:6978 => 6977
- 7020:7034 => 7029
